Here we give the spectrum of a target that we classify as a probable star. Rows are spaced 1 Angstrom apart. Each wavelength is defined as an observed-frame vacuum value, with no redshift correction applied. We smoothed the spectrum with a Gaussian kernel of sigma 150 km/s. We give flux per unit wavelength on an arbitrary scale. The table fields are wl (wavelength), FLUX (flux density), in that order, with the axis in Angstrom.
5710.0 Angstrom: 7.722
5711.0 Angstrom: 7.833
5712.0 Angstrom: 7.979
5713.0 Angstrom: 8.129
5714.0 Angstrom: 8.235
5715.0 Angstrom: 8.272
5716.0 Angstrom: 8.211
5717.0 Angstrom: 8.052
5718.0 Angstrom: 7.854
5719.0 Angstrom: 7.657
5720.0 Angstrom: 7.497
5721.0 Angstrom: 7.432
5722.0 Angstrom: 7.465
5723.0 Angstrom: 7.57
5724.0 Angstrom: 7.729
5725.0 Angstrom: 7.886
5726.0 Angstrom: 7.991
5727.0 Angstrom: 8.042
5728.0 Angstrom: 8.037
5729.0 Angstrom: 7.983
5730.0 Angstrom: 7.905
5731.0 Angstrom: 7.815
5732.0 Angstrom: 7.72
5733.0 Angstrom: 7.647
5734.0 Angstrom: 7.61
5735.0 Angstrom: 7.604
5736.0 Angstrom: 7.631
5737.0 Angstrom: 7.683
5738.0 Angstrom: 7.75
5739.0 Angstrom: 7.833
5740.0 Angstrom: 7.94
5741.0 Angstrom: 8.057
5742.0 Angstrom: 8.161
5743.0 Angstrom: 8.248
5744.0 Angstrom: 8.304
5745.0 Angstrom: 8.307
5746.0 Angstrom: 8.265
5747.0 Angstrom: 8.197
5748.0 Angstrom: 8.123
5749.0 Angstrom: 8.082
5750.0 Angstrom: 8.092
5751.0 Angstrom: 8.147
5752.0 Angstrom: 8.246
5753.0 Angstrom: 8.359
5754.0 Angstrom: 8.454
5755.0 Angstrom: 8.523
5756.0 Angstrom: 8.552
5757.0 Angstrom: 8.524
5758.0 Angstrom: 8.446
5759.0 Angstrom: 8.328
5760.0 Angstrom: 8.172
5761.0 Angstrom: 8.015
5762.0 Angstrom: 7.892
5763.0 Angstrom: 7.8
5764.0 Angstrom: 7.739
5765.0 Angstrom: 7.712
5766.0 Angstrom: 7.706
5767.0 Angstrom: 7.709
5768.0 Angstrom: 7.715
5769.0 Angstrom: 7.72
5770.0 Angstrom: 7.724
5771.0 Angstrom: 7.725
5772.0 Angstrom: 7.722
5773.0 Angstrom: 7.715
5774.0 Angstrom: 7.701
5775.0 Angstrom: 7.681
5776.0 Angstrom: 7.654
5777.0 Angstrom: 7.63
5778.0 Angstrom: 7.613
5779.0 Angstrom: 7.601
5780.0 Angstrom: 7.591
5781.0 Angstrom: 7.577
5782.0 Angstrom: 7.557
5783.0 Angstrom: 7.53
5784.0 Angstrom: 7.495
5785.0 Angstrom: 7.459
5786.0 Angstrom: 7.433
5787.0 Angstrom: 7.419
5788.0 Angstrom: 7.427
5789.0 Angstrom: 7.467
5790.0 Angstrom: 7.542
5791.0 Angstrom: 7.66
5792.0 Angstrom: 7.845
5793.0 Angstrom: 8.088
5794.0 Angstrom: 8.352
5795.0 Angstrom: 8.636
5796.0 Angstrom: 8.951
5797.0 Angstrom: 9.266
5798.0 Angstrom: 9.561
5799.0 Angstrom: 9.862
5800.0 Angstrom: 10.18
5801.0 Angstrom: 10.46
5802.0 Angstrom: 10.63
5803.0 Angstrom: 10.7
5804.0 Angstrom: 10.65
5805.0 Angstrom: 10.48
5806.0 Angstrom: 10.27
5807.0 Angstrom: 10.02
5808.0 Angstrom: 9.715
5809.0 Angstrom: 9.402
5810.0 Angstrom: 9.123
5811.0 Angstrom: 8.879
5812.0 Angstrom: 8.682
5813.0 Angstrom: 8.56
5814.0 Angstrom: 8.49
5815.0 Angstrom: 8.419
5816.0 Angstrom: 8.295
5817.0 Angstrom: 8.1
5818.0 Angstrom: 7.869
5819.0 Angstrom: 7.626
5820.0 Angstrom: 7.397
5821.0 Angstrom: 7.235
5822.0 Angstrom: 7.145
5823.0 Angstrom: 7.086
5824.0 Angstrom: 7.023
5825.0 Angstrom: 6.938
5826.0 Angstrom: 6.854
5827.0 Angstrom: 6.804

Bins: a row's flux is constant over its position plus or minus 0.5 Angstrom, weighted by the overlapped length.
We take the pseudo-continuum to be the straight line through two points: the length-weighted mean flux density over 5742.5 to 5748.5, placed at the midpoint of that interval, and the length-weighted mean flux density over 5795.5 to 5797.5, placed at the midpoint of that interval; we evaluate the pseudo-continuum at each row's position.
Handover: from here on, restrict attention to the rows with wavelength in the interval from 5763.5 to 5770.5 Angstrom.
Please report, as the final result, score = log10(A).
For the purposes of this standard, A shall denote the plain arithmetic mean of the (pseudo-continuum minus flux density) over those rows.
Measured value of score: -0.1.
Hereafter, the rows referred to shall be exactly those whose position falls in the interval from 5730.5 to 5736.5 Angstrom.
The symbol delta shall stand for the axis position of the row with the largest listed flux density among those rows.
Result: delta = 5731.0 Angstrom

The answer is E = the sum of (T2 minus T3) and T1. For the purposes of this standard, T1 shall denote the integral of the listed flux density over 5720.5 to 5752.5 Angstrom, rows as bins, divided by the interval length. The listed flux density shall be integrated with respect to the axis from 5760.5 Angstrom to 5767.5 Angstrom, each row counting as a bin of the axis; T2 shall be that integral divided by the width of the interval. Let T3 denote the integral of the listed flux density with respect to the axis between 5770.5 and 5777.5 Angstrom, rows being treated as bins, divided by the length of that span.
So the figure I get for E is 8.0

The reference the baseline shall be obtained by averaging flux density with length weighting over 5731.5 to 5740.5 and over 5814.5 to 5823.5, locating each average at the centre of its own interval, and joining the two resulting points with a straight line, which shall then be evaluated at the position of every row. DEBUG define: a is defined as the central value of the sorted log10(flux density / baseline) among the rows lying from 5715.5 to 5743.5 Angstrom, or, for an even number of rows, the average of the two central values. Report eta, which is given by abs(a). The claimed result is 0.0062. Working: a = 0.0062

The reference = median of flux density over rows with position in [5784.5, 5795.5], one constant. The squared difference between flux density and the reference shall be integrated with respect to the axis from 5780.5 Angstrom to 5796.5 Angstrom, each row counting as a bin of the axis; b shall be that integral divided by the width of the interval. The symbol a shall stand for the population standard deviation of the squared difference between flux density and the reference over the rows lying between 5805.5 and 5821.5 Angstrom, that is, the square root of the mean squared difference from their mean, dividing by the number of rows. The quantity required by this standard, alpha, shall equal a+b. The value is 2.5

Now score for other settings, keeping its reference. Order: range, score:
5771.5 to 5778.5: 0.0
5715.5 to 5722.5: -1.3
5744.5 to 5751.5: -1.0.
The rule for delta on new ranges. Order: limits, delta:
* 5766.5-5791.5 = 5771.0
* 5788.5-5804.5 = 5803.0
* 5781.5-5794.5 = 5794.0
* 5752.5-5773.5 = 5756.0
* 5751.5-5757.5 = 5756.0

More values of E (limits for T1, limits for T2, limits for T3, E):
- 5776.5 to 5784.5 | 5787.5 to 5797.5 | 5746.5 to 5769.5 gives 7.6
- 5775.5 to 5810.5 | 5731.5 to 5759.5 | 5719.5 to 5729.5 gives 9.0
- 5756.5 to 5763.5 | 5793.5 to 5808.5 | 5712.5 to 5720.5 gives 10.0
